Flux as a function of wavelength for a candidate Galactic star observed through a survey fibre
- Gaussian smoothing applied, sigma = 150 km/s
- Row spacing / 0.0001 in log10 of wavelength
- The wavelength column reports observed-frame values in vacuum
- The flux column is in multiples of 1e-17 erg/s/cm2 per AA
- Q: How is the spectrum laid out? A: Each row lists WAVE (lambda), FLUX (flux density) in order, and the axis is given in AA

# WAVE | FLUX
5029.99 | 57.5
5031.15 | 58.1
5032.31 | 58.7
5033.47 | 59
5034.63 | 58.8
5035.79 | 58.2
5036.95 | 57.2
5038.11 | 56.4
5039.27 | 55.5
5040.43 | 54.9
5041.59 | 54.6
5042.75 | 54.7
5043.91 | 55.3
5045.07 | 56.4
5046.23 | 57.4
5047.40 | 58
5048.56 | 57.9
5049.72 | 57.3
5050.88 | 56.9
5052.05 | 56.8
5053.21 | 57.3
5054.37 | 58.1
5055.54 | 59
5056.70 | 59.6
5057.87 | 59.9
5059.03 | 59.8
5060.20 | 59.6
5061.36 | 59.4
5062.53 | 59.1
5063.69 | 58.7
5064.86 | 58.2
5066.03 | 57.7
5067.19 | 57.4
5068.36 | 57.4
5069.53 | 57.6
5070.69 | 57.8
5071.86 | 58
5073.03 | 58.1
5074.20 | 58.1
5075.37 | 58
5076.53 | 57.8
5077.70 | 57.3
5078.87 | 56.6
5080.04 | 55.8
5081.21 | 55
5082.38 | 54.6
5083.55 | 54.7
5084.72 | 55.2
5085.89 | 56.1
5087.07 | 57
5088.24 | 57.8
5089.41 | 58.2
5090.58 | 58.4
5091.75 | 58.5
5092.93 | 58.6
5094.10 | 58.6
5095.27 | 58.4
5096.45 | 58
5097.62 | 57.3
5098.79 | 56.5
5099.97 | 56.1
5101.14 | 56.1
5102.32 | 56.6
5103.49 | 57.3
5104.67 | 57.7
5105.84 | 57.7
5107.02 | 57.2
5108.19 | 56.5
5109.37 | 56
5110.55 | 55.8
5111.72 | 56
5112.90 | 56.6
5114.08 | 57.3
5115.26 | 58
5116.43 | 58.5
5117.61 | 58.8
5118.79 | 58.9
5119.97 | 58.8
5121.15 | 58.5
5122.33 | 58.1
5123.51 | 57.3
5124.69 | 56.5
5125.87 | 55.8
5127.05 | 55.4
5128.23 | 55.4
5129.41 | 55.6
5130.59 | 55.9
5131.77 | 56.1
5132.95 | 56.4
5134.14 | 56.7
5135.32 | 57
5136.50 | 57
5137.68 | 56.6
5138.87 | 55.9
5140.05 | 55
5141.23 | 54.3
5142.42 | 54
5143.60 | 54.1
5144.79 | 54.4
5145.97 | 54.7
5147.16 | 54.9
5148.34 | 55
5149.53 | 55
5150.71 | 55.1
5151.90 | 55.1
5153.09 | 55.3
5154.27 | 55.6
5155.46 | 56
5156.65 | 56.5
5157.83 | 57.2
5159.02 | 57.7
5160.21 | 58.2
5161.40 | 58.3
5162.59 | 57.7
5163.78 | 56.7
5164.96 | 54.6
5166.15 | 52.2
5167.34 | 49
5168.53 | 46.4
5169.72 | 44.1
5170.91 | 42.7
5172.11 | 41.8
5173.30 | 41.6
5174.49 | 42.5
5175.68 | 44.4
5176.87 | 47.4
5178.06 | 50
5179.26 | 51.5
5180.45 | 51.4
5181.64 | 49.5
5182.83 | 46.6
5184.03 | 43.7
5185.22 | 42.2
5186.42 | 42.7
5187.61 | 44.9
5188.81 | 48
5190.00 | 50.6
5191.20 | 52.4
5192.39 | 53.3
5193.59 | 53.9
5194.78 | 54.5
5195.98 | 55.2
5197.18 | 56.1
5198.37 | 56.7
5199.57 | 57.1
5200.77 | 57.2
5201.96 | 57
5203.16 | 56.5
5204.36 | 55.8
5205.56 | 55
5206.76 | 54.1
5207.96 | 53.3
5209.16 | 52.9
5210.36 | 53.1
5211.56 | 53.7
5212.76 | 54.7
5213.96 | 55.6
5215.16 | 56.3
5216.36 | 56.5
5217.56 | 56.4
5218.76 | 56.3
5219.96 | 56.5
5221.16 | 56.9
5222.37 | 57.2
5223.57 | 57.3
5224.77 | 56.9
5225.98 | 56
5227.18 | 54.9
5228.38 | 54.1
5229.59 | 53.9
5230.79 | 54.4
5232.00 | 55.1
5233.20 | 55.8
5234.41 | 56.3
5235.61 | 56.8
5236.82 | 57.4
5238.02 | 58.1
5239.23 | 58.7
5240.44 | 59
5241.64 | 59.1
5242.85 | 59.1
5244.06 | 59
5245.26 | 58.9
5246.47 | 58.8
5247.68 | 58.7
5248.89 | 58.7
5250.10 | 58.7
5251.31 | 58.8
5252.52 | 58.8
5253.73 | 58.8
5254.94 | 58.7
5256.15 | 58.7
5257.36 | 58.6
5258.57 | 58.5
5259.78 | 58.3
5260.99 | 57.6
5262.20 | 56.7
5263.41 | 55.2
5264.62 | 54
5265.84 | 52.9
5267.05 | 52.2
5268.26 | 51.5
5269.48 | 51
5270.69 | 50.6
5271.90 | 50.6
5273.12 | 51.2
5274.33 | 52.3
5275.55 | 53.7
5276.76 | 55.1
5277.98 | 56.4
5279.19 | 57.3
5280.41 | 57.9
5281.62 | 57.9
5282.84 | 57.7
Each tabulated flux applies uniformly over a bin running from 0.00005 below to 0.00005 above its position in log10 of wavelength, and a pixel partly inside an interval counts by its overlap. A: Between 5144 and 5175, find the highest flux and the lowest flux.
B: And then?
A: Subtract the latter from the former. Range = 16.7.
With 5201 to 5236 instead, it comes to 4.4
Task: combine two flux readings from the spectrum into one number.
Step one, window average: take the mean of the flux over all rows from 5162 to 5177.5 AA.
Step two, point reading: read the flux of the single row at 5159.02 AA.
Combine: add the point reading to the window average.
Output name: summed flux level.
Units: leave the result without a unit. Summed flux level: 105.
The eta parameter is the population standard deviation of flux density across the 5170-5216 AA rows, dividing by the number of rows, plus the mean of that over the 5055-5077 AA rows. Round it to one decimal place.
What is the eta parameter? 63.7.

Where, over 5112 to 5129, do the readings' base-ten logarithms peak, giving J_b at 5118.79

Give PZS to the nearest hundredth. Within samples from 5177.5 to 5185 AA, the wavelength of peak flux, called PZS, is 5179.26 AA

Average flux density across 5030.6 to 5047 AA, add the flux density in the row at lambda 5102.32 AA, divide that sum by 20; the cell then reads 5.67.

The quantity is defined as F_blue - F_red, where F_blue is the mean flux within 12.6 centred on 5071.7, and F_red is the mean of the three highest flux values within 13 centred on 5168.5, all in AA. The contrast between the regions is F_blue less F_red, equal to 1.4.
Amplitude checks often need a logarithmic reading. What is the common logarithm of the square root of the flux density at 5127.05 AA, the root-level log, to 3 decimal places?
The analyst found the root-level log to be 0.872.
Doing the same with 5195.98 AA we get 0.871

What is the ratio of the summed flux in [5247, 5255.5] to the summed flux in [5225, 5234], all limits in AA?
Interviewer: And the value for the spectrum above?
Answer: 1.07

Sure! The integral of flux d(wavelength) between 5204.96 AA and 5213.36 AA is 452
